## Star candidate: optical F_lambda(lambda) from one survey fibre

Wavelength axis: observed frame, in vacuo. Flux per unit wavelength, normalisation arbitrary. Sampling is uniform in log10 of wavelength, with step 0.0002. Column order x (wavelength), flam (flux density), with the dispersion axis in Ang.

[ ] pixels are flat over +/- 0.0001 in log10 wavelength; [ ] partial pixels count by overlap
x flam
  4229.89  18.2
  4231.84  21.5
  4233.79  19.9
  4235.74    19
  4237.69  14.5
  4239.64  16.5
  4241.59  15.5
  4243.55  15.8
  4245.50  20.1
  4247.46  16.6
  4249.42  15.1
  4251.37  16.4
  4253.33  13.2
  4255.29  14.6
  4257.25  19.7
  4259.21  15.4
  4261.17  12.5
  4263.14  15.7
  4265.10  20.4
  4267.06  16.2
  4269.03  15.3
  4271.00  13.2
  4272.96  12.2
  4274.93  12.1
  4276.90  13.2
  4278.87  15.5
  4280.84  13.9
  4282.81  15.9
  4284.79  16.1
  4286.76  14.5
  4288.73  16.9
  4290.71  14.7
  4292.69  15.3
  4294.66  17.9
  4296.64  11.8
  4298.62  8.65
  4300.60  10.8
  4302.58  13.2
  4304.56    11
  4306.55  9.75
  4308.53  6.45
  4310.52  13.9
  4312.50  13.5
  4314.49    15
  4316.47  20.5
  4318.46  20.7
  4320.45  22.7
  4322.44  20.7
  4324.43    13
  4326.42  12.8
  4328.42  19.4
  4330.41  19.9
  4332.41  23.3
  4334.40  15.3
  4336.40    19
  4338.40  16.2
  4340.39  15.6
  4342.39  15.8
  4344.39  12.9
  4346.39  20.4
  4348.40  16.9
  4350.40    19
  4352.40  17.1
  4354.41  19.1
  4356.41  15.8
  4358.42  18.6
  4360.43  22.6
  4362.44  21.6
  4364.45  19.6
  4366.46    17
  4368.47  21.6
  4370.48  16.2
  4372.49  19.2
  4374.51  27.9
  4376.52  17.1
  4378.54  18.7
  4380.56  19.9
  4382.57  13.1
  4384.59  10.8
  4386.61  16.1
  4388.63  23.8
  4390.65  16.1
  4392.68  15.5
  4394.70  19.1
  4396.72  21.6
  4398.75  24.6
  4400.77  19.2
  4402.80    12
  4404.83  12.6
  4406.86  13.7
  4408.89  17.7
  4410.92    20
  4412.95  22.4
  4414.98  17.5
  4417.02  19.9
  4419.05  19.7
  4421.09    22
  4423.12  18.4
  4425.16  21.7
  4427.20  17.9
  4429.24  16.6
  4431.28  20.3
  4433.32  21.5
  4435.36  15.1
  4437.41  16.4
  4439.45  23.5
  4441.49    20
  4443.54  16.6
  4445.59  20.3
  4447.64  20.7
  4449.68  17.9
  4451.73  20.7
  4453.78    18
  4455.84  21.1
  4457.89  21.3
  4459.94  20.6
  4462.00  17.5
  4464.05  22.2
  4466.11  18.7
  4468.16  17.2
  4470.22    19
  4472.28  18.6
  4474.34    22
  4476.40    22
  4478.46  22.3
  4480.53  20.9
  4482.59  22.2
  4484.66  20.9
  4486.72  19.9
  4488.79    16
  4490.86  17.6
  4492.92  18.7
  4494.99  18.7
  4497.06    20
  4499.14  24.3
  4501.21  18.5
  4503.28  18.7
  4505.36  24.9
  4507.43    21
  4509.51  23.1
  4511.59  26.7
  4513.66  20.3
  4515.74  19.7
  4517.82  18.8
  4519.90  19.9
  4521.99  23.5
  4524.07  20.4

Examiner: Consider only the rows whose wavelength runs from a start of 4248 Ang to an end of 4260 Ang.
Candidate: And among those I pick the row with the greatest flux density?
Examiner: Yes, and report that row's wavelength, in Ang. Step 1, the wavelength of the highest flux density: 4257.25 Ang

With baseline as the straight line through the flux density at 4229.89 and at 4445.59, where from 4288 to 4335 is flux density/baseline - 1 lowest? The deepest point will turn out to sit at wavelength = 4308.53 Ang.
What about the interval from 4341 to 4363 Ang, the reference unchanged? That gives 4344.39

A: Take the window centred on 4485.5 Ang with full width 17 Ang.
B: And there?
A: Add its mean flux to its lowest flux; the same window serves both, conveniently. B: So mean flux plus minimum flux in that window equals 36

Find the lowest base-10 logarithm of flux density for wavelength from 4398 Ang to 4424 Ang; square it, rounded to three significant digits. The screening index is 1.16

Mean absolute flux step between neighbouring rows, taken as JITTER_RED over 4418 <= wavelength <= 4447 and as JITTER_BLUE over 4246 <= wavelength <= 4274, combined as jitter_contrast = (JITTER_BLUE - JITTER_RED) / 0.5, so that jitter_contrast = -1.4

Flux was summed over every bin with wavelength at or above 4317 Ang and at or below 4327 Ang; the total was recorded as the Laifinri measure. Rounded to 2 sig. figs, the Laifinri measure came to 90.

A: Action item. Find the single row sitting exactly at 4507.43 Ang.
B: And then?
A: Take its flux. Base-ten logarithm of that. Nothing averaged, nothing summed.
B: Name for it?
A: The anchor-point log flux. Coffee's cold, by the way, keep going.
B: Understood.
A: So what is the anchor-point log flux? 1.32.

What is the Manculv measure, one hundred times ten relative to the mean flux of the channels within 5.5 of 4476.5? 47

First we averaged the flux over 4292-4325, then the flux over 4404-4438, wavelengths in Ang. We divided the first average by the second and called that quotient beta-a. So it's 0.78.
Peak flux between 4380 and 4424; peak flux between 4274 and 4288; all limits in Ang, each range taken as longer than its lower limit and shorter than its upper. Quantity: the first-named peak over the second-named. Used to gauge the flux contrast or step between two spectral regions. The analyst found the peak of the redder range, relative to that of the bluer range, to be 1.5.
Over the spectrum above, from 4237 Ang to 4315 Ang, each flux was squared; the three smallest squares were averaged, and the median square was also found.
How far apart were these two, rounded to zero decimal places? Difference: 150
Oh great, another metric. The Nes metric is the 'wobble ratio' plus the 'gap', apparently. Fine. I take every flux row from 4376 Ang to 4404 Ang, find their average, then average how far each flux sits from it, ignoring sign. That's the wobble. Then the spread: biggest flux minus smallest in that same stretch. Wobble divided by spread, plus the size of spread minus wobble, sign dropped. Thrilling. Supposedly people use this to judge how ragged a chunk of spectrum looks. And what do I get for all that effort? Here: 11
